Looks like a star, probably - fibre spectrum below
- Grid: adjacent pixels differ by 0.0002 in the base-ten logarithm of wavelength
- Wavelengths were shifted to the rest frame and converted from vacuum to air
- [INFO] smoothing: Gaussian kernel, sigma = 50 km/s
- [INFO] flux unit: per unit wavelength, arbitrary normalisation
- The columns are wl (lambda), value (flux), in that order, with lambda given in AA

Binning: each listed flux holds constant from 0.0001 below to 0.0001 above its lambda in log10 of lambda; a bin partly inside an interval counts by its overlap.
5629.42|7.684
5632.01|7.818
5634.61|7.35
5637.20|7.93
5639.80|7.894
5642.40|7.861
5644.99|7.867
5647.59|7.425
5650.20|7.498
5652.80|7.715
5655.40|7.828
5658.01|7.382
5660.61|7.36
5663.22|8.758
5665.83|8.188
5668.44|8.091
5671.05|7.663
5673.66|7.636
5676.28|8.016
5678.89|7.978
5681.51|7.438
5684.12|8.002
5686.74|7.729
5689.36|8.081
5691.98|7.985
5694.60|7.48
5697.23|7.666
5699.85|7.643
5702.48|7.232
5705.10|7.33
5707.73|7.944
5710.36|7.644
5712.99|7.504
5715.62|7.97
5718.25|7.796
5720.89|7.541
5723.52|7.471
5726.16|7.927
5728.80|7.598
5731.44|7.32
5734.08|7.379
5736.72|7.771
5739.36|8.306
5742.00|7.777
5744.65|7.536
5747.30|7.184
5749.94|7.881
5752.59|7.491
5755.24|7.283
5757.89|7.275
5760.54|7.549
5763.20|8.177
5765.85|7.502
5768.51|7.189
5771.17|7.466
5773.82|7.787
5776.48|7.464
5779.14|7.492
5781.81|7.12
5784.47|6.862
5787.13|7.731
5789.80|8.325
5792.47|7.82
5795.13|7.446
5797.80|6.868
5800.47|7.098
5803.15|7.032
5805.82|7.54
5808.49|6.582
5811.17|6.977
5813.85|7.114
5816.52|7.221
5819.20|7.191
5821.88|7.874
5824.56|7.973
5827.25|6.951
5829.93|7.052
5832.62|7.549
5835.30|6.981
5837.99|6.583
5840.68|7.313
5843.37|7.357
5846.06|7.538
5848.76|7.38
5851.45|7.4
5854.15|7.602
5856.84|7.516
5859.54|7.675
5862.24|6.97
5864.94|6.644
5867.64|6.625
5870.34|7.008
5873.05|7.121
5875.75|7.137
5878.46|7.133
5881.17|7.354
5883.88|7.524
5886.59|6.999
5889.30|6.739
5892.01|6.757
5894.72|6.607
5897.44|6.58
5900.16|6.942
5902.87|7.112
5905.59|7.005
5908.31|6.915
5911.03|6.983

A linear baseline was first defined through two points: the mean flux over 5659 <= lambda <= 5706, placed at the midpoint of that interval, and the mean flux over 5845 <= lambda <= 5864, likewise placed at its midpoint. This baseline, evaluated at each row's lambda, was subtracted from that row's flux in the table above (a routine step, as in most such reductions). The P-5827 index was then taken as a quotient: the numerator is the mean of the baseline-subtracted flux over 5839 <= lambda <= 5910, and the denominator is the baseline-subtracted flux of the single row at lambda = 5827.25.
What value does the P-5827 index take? 0.5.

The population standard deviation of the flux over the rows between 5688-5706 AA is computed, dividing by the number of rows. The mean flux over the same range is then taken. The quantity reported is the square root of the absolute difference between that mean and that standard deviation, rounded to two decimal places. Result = 2.71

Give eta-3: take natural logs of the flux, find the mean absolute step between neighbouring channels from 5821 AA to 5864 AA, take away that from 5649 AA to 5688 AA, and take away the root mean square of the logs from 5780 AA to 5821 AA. -1.98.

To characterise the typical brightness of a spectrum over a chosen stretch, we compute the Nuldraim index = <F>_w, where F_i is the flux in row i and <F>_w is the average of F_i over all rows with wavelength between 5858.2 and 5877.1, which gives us 7.0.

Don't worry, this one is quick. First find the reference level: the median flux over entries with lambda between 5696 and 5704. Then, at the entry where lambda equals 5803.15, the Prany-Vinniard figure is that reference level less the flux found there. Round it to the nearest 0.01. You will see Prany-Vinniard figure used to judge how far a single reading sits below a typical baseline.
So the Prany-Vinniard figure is 0.61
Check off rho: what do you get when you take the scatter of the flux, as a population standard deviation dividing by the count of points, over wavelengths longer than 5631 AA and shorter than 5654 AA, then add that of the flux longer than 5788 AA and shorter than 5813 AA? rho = 0.718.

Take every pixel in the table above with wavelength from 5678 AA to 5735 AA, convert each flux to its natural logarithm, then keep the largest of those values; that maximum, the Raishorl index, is 2.09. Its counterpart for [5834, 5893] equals 2.04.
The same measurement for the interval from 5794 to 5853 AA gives 2.08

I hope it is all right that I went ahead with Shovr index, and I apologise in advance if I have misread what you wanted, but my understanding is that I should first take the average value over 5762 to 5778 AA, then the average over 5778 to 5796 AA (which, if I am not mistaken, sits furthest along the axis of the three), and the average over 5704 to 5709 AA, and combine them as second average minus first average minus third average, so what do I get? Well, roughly -7.69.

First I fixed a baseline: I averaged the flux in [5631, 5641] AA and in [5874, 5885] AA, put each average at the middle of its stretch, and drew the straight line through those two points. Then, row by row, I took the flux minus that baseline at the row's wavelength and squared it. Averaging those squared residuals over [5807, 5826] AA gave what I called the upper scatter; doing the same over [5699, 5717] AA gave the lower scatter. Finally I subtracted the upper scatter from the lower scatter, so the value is -0.16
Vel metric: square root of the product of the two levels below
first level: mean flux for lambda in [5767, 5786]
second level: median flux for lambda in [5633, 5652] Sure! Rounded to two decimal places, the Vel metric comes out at 7.60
